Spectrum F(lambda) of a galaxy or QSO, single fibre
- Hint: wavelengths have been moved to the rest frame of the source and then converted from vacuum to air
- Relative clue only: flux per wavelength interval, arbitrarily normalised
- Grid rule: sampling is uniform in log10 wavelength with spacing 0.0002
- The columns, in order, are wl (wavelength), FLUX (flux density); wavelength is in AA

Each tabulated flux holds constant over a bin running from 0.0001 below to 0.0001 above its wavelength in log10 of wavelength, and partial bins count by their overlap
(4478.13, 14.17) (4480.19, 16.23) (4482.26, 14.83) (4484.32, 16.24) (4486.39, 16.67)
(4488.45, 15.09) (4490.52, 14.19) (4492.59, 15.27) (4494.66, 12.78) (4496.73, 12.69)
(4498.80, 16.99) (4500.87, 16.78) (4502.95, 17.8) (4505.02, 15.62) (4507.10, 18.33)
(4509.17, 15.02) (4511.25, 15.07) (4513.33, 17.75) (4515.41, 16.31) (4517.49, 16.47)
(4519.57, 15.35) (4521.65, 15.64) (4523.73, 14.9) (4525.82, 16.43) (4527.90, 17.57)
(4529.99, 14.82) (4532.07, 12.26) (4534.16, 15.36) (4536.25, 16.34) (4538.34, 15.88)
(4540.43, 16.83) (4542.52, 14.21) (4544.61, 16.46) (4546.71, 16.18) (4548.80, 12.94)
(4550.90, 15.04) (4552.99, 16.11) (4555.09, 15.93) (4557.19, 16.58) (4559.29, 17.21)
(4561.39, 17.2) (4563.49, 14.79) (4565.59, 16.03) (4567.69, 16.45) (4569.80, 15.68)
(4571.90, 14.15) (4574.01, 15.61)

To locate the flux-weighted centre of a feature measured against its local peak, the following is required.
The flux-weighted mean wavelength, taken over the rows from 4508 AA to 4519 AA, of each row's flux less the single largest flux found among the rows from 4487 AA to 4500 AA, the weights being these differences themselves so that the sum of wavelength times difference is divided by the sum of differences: 4511.3 AA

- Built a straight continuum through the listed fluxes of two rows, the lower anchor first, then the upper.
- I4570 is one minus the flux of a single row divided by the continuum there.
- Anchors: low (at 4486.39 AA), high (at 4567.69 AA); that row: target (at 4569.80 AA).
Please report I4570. 0.05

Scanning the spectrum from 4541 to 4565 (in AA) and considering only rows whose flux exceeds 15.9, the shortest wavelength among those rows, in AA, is 4544.61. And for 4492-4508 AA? 4498.80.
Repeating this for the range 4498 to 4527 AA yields 4498.80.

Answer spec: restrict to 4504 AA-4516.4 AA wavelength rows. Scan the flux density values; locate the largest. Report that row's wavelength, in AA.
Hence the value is 4507.10 AA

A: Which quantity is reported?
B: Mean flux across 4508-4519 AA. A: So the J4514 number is 16.1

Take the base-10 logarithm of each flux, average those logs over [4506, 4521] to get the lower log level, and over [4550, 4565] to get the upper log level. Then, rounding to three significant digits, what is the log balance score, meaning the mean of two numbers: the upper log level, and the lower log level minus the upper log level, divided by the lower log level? 0.605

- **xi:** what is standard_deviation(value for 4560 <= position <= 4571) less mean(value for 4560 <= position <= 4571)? -15.2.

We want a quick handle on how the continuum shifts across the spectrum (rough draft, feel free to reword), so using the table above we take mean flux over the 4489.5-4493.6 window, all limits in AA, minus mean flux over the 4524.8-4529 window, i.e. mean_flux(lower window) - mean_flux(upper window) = -2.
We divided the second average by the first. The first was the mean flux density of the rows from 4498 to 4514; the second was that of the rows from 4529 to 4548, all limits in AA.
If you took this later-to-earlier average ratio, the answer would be 0.92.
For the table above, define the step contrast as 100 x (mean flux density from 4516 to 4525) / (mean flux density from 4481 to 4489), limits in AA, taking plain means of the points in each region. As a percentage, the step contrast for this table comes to 99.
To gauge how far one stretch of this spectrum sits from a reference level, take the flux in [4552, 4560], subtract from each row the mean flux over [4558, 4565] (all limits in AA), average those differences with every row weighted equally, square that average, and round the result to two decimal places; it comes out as 0.00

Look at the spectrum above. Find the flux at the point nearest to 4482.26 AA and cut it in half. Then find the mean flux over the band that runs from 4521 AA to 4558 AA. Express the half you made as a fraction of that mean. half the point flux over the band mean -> 0.48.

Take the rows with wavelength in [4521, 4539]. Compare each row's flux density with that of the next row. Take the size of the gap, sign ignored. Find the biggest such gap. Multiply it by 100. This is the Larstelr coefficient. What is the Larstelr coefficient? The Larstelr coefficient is 310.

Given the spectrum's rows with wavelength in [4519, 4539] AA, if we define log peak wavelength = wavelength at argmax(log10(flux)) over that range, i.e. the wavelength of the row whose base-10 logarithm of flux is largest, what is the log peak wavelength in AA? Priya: 4527.90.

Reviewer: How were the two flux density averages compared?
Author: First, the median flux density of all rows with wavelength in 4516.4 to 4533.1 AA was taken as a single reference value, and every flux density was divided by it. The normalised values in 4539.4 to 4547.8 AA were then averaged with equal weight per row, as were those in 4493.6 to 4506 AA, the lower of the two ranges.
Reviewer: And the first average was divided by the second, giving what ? 1.03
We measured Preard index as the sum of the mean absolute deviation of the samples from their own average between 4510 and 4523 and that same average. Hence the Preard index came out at 16.8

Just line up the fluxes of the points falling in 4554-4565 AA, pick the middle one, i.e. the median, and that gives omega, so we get 16.6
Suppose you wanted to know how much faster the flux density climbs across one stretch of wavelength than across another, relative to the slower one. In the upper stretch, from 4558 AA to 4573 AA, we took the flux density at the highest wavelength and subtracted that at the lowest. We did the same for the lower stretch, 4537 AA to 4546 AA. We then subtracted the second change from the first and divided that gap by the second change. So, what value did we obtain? -6.3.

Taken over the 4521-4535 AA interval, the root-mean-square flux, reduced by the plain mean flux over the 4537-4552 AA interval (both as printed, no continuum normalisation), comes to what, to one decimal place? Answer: 0.0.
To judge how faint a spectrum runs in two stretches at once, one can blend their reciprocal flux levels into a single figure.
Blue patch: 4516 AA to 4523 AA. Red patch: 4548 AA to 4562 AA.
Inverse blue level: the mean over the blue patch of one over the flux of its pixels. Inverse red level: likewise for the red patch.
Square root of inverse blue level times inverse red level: 0.0634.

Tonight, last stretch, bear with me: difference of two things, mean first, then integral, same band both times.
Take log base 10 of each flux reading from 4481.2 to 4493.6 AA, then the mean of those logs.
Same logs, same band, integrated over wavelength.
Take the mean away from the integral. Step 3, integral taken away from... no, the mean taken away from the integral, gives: 13.5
